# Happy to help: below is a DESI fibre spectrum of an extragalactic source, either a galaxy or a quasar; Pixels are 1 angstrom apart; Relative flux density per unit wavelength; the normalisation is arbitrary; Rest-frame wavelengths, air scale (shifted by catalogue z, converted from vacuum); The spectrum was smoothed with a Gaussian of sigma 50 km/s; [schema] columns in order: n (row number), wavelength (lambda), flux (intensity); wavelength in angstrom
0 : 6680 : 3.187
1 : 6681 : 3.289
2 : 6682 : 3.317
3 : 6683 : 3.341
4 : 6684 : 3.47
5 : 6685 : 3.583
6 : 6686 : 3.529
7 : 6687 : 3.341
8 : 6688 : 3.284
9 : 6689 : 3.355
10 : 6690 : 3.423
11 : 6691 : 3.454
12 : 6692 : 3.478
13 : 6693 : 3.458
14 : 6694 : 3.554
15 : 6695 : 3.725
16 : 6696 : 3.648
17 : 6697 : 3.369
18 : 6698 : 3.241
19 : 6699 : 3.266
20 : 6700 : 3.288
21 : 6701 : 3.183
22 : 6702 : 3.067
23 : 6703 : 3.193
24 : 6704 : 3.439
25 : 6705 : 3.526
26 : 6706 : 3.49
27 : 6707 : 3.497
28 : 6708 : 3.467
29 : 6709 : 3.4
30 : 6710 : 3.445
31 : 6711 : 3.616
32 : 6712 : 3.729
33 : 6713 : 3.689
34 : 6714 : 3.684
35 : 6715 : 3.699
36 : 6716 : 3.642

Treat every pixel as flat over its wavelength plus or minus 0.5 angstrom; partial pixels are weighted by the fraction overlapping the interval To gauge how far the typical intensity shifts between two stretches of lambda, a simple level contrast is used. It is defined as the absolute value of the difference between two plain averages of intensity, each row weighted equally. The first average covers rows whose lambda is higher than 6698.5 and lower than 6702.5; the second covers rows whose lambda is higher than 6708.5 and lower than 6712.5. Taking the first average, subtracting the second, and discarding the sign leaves 0.35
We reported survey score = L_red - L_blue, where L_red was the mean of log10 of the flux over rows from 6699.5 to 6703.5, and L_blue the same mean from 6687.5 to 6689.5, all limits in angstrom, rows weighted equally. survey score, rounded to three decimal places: -0.018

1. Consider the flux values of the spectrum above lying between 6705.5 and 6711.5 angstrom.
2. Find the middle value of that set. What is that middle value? 3.48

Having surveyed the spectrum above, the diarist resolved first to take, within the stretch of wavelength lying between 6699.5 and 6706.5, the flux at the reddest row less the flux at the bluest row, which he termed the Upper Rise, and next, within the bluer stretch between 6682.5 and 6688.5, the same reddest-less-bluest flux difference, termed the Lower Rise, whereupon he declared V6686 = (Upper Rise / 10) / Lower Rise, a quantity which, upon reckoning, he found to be -0.4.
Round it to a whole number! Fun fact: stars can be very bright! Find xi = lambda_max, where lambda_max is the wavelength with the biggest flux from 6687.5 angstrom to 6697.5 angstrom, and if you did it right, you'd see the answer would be 6695 angstrom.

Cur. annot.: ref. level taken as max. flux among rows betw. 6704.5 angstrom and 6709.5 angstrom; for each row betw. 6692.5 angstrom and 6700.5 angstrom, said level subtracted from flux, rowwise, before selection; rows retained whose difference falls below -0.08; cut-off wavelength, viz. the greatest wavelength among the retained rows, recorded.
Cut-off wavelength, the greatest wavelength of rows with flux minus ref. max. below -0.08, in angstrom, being 6700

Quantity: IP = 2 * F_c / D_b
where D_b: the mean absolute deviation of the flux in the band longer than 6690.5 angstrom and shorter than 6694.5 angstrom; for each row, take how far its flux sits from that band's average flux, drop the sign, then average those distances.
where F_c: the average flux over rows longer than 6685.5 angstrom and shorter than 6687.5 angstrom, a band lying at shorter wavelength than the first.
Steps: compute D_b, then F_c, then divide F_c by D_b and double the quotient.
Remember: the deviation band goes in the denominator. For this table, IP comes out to 202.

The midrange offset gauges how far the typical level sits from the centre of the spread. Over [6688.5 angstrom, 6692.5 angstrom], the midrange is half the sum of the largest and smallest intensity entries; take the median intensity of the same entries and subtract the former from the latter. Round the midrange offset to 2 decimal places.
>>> 0.02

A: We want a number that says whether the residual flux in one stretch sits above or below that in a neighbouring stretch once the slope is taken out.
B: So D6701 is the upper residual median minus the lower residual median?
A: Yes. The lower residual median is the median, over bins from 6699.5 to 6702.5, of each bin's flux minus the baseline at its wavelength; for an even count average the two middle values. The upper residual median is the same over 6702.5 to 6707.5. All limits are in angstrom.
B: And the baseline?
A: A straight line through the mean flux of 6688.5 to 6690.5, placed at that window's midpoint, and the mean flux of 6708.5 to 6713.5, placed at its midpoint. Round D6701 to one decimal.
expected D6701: 0.3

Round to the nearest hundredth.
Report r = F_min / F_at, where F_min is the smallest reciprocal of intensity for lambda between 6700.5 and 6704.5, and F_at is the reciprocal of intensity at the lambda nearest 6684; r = 1.01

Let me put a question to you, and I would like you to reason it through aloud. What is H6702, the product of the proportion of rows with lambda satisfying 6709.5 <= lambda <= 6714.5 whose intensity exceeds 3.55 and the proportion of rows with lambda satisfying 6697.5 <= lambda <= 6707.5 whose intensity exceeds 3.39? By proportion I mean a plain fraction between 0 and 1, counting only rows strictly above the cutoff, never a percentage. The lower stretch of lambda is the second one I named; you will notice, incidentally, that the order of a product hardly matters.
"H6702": 0.32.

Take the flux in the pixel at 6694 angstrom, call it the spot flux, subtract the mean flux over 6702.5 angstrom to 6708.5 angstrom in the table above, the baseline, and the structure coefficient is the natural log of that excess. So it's -2.13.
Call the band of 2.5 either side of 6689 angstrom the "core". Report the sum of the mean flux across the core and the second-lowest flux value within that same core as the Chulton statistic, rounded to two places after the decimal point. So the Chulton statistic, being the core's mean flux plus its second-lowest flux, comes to 6.71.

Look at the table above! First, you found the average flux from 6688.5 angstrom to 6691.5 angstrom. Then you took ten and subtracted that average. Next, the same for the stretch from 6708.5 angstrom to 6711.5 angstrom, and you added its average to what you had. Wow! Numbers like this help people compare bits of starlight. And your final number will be 10.08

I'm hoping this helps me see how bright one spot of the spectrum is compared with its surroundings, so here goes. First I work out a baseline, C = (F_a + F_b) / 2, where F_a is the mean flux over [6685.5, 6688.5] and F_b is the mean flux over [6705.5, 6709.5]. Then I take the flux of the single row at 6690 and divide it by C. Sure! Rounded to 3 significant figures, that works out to 1.00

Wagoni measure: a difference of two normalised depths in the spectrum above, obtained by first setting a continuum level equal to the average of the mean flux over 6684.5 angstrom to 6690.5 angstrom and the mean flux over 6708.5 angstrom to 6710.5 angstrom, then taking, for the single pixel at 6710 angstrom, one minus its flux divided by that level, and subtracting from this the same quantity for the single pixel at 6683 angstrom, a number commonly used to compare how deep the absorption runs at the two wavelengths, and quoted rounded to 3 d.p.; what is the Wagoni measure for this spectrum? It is -0.030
